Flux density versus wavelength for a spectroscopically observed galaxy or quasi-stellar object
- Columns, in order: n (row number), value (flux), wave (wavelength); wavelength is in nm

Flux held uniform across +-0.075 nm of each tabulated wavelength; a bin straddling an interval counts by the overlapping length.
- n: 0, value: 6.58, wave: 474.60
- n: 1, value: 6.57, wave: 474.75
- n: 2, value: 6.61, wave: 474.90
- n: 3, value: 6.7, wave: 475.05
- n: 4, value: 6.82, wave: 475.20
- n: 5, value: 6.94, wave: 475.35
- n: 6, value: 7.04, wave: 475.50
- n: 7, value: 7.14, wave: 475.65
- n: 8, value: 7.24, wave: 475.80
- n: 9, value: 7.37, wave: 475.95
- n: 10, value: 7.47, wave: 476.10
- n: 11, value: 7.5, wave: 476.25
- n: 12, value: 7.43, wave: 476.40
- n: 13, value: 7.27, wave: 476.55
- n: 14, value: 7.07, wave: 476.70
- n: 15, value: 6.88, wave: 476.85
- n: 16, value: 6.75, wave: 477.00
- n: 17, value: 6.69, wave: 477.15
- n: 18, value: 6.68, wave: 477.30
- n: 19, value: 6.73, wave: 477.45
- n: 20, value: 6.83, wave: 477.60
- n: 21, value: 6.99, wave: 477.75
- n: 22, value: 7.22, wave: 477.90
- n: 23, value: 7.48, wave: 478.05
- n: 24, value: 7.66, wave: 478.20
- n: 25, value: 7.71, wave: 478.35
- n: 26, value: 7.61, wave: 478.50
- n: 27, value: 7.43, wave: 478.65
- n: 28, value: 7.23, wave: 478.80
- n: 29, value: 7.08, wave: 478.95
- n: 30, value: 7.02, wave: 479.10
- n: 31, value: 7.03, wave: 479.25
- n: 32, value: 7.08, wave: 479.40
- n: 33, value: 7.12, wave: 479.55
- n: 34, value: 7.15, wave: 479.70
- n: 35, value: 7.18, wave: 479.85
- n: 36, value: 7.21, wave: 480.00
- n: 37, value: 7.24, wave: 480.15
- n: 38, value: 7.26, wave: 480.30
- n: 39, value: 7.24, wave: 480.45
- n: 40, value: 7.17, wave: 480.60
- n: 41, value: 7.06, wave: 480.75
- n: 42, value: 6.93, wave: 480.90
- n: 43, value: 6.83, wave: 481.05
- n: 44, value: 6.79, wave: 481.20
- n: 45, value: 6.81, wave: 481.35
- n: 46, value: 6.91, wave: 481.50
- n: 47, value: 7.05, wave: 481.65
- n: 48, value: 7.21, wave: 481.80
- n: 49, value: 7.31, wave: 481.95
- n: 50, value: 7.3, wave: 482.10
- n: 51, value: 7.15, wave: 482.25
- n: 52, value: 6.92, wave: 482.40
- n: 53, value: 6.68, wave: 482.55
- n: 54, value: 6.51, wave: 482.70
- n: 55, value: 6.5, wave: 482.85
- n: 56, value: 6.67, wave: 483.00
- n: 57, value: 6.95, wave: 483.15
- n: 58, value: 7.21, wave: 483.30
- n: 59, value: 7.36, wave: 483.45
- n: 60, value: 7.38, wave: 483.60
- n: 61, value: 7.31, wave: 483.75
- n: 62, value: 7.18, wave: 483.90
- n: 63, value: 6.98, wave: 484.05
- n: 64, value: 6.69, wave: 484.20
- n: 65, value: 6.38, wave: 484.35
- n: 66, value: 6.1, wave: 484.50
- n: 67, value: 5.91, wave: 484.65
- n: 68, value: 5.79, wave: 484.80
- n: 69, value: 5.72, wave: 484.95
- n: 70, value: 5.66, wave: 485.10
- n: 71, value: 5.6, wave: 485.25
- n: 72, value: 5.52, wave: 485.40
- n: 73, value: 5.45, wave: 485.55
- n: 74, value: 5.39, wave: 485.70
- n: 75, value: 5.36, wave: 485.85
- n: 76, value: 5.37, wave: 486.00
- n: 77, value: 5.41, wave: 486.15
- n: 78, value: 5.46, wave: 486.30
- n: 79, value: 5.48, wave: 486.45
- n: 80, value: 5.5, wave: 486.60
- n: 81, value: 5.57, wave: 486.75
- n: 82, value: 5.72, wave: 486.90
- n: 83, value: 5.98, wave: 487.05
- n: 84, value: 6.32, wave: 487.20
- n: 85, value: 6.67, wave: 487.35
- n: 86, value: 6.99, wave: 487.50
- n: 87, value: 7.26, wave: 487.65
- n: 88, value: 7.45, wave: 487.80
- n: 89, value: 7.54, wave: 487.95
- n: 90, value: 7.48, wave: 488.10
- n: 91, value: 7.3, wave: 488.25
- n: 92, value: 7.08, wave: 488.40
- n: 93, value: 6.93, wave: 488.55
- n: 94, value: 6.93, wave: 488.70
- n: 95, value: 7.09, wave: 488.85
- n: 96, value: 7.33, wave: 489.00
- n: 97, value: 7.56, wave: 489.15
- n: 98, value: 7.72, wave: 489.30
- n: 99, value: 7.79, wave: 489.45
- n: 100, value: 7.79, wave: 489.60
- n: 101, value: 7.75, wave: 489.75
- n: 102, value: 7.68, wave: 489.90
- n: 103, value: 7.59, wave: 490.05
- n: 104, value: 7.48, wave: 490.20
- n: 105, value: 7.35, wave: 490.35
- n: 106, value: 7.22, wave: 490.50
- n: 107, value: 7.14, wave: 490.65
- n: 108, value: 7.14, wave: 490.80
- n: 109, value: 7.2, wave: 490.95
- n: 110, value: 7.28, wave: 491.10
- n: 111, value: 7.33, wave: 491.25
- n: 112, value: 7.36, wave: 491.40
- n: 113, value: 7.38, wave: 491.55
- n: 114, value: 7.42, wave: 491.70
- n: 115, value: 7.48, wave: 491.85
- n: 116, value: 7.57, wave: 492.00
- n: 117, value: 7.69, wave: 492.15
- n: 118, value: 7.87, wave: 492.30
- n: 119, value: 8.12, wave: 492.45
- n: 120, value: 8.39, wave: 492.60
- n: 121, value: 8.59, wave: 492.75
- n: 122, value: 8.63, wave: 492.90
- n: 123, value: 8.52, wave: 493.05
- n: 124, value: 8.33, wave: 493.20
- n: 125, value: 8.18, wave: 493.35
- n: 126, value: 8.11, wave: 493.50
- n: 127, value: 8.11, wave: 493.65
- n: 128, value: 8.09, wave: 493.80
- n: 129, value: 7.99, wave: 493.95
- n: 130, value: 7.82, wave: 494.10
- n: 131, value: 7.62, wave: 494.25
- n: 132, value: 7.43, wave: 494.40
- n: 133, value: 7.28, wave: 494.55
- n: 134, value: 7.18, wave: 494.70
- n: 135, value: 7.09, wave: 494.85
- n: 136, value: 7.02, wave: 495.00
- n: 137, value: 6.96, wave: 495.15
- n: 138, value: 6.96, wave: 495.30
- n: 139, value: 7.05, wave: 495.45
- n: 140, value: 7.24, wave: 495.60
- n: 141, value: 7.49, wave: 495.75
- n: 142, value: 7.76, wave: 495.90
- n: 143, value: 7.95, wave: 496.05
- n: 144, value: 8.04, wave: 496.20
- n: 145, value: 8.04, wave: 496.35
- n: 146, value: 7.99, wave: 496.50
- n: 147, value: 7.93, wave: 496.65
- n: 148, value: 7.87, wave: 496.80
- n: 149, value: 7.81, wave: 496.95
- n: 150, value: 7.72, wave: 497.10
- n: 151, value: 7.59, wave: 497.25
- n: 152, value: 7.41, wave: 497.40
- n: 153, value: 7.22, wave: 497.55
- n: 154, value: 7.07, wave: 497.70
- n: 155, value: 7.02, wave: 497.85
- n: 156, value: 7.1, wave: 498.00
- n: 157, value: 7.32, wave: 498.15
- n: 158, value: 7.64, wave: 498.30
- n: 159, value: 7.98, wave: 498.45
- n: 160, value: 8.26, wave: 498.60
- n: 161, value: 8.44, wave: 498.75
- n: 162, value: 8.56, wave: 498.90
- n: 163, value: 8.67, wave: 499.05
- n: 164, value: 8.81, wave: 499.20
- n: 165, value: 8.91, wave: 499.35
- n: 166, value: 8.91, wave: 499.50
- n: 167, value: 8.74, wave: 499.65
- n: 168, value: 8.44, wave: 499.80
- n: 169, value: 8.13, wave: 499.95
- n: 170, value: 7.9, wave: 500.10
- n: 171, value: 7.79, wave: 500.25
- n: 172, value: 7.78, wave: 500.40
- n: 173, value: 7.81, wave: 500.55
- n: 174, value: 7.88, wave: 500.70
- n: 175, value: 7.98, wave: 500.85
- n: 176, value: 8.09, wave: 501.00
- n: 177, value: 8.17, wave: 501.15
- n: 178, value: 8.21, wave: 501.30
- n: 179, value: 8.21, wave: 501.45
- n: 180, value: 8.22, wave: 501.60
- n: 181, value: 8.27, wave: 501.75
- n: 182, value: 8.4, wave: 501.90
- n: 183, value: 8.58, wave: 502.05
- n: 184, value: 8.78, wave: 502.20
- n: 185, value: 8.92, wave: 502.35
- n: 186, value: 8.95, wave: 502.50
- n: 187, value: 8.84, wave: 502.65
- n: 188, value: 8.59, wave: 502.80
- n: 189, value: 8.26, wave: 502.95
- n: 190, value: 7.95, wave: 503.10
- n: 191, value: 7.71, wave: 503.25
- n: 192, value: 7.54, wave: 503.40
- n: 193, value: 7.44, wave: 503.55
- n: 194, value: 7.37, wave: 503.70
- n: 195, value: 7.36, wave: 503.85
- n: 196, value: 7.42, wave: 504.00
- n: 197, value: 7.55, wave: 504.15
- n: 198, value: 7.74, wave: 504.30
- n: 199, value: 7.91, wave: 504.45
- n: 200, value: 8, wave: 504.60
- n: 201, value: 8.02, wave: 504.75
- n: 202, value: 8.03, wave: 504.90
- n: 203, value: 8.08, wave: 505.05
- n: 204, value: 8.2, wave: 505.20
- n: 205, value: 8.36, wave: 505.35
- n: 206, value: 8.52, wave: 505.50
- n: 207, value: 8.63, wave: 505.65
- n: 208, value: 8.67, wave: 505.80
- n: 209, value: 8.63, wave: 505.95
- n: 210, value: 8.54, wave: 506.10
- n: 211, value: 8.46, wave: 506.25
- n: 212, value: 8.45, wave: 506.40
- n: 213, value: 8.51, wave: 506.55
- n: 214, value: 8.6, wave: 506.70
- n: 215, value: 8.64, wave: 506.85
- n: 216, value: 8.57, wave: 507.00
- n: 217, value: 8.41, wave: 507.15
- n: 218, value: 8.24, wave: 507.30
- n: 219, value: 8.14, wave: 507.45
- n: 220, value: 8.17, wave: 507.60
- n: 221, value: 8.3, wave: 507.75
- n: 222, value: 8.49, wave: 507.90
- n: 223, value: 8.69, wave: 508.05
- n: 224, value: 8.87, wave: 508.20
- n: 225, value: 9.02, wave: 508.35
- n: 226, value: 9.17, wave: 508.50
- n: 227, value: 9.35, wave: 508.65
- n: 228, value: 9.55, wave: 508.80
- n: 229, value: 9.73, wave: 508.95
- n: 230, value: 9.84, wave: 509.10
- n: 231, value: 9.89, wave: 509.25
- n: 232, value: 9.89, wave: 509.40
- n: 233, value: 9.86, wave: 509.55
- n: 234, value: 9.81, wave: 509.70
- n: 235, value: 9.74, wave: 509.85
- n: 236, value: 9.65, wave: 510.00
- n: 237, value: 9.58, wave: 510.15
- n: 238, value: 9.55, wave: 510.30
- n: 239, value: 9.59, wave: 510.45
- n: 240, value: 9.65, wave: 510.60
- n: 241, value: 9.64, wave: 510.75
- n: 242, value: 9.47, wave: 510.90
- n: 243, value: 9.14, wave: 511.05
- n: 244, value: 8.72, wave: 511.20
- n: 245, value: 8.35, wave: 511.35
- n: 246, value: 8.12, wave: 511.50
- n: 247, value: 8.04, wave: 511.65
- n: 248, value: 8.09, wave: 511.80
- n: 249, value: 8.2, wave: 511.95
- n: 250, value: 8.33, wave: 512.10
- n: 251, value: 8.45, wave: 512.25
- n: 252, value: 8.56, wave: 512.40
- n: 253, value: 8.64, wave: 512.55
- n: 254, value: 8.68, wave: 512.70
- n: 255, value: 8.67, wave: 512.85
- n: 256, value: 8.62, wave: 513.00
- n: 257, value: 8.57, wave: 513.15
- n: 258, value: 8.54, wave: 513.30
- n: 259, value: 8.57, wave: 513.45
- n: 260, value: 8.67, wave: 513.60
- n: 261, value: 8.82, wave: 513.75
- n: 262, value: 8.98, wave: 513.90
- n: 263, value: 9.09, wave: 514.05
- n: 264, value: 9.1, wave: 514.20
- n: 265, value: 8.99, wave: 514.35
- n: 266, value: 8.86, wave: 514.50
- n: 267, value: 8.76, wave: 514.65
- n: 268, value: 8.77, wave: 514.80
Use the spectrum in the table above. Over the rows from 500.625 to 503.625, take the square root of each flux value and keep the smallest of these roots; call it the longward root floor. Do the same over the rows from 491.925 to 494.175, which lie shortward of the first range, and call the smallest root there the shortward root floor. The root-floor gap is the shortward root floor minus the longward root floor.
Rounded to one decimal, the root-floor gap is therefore 0.0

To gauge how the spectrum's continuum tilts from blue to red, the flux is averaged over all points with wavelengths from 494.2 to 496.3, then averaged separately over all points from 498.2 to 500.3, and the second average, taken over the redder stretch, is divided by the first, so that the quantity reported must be 1.14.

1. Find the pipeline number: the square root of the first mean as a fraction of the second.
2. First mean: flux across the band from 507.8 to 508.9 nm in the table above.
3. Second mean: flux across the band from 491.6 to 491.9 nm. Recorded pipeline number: 1.10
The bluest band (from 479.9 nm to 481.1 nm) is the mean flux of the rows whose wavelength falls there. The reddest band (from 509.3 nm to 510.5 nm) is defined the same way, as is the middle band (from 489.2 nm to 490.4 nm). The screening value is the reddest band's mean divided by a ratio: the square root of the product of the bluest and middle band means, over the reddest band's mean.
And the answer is 13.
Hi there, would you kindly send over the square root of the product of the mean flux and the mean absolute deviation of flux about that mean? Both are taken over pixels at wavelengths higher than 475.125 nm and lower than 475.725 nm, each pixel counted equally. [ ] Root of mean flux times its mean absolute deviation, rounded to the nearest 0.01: 0.86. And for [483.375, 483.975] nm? 0.68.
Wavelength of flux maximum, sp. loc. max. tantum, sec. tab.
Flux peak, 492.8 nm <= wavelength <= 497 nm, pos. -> 492.90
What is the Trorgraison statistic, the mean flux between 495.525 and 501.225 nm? 7.9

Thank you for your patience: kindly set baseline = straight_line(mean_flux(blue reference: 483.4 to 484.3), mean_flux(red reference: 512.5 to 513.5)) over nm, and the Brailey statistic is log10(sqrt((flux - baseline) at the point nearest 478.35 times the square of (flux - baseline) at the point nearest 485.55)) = 0.2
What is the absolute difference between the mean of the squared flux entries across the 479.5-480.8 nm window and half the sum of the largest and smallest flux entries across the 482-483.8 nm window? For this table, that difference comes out 45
